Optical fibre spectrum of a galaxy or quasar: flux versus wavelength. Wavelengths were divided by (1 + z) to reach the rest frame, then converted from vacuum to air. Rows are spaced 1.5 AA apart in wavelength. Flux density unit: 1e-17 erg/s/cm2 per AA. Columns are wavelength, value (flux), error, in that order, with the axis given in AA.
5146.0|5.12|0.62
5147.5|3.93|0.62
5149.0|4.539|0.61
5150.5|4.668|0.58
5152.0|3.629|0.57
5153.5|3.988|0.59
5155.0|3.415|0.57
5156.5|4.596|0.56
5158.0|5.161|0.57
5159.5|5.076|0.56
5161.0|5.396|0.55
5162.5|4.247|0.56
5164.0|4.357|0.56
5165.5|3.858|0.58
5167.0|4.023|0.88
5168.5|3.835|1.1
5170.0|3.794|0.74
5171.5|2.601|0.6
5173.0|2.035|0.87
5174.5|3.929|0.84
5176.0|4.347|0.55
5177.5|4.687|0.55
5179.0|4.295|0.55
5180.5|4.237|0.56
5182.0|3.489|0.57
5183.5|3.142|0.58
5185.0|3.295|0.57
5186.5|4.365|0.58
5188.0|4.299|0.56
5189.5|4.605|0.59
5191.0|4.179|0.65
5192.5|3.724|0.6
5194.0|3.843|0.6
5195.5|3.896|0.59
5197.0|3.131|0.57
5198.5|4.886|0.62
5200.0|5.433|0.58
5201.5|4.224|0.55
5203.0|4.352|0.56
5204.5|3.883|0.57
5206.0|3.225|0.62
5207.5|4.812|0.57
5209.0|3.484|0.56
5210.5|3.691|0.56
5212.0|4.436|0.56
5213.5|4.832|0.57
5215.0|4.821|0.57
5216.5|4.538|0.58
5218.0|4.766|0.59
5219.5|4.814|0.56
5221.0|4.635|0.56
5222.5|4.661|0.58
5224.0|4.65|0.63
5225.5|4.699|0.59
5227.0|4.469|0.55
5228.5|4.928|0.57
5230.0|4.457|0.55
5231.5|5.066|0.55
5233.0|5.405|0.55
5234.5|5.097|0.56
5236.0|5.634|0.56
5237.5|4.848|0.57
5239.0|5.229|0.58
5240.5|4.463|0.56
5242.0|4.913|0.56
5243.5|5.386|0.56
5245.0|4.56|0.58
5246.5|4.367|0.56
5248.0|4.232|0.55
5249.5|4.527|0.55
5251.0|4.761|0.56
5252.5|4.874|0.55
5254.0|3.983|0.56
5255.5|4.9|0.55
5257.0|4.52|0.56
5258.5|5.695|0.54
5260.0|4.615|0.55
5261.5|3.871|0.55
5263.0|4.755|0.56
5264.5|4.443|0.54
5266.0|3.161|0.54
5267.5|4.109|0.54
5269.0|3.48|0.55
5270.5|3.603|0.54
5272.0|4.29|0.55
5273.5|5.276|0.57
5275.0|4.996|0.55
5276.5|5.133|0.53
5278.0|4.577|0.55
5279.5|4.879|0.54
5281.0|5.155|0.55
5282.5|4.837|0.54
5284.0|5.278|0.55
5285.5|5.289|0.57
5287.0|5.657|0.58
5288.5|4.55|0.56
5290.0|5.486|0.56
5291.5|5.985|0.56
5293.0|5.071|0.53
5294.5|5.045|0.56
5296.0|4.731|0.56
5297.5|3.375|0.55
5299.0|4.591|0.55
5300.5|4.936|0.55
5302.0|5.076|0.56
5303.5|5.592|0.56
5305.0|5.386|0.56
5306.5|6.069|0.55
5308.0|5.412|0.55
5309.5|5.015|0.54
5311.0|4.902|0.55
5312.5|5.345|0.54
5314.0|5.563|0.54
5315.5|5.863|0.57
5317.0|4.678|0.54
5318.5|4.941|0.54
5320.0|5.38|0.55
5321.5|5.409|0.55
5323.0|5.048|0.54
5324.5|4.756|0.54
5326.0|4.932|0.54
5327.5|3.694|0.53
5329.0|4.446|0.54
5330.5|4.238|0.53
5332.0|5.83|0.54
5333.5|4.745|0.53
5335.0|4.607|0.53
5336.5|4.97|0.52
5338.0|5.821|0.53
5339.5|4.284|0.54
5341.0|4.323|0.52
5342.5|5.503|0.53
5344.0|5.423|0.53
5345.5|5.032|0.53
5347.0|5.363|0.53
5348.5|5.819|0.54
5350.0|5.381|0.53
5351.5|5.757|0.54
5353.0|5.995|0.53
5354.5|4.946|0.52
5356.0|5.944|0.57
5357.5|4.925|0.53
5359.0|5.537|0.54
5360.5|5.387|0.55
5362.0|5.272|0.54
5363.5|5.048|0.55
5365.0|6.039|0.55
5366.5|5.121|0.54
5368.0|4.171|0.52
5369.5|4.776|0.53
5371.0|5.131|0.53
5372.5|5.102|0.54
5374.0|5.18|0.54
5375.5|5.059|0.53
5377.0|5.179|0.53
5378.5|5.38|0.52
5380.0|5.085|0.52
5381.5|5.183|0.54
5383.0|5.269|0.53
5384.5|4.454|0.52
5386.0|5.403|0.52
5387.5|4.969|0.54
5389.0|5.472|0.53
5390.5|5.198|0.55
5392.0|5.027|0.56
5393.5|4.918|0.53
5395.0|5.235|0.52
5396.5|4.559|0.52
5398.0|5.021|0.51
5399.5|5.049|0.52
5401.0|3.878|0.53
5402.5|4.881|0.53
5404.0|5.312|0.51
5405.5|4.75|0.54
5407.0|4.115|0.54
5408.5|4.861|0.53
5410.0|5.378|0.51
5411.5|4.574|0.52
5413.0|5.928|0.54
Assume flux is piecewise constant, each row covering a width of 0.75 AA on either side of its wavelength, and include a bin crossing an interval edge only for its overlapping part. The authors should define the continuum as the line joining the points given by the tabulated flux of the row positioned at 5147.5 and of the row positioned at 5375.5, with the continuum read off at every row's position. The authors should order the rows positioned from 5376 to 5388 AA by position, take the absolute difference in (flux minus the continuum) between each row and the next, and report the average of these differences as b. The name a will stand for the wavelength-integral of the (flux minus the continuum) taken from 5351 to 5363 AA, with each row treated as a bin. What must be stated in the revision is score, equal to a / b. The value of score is 14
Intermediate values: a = 6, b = 0.4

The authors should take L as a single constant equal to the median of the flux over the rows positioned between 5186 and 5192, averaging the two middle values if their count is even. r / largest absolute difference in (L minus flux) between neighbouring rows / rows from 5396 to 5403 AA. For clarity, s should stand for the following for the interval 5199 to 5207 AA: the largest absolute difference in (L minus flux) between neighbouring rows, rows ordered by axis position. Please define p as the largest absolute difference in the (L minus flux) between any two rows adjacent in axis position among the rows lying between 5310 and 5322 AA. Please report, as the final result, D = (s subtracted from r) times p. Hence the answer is -0.05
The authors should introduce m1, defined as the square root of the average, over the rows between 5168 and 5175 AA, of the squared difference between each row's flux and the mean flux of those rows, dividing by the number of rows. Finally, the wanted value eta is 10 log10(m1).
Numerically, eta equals -1.1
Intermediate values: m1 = 0.77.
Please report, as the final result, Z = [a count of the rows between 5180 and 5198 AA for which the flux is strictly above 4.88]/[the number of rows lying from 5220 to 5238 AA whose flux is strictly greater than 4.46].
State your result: 0.0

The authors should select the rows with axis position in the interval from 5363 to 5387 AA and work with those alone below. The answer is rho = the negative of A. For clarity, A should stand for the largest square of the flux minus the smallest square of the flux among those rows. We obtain -19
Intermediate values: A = 19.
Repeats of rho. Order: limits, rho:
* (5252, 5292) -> -26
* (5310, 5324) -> -12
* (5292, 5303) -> -14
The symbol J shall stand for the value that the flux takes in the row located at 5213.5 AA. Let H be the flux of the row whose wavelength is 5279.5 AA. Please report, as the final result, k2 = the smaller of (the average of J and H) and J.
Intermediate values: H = 4.879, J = 4.832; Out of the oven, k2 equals 4.83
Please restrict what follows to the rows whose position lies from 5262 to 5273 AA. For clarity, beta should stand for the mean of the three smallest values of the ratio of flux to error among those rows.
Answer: 6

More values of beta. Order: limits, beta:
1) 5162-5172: 4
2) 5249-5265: 7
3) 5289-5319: 8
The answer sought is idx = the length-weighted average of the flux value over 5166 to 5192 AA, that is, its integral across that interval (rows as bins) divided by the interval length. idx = 3.8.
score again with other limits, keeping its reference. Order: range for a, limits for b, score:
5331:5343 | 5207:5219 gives 3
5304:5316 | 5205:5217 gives 13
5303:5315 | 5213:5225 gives 73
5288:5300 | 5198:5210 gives 3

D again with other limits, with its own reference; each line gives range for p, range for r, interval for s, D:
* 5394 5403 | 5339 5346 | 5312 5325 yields -0.01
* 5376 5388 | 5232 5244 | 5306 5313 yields 0.12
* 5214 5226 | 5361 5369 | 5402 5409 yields 0.07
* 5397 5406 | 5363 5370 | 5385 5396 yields 0.57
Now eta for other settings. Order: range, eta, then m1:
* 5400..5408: -2.8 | 0.52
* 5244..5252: -7.5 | 0.18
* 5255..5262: -2.3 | 0.59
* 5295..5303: -2.2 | 0.61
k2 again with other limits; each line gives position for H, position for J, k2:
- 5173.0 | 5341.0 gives 3.18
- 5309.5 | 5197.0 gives 3.13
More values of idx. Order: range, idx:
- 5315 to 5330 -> 4.9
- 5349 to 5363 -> 5.5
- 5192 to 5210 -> 4.1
